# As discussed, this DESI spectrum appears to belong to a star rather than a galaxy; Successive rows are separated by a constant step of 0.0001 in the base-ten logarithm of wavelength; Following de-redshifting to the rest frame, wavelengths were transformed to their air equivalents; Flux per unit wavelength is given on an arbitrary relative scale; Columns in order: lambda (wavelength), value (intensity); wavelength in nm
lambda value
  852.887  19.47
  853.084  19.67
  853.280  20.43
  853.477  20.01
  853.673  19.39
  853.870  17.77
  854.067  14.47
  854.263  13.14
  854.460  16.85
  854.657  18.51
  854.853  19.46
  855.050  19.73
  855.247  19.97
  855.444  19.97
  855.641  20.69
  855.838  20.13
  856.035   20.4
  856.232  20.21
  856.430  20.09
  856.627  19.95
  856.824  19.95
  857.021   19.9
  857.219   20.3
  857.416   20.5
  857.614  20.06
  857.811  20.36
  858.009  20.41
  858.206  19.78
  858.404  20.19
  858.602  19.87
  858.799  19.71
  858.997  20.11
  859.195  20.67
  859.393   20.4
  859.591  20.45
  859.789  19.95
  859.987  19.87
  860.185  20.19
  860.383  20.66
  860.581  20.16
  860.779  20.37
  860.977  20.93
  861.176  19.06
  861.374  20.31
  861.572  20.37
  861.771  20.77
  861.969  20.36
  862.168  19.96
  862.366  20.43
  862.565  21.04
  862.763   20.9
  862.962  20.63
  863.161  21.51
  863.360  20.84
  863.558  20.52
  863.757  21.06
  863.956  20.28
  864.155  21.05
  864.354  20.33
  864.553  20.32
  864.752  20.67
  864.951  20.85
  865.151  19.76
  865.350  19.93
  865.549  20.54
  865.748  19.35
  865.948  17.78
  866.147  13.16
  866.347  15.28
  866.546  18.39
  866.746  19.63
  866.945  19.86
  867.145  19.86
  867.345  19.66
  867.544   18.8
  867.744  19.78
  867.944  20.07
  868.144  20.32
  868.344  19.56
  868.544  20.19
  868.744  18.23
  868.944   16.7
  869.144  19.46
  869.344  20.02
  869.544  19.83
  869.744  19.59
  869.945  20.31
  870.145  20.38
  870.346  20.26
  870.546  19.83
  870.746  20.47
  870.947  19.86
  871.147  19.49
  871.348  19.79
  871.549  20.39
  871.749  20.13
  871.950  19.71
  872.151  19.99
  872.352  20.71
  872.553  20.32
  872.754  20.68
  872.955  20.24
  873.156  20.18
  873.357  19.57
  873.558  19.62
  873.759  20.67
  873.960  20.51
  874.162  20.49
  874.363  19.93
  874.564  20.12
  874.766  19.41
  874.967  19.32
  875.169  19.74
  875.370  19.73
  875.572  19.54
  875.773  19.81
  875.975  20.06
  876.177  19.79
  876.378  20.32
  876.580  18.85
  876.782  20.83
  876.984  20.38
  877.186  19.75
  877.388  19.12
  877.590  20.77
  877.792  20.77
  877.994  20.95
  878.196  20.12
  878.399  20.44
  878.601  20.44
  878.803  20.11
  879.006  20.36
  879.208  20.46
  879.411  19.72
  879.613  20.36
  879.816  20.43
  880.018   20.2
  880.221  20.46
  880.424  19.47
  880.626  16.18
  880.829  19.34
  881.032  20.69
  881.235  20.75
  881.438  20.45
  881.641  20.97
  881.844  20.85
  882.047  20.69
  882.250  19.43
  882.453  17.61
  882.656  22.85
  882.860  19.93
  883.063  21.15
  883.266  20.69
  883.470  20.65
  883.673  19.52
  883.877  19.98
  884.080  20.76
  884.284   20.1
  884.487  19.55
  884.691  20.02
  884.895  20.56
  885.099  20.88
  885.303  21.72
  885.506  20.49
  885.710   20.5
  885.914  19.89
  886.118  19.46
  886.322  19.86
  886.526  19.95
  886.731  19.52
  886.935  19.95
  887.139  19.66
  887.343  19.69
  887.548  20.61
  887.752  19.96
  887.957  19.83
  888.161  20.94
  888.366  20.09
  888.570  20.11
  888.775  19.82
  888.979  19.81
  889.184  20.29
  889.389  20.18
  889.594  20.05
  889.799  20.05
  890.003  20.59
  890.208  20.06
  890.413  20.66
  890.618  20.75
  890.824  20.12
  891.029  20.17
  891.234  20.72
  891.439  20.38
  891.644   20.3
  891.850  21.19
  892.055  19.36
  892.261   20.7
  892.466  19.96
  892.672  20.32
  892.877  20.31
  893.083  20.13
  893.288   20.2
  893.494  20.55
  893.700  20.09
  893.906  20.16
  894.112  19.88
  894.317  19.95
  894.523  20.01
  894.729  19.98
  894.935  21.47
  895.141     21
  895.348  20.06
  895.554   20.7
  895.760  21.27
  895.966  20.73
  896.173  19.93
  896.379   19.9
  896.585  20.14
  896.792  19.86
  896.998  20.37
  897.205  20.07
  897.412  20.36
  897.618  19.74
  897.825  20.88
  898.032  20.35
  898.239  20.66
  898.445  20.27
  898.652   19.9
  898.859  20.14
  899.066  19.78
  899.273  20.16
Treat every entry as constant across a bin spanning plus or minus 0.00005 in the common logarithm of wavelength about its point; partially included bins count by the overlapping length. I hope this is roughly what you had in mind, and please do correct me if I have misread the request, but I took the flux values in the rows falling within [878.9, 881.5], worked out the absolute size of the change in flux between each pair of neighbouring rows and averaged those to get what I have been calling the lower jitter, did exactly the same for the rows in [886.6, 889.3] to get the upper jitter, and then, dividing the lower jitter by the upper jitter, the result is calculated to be 2.1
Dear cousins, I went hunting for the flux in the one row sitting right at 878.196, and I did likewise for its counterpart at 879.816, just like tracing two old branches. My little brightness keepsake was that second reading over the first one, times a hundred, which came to 102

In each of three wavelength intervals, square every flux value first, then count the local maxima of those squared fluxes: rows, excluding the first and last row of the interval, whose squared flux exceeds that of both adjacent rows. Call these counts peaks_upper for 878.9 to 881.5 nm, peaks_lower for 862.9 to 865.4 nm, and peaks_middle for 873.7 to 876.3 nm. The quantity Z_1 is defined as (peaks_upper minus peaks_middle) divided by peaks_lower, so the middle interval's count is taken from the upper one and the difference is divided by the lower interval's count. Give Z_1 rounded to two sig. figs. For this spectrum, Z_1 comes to 0.25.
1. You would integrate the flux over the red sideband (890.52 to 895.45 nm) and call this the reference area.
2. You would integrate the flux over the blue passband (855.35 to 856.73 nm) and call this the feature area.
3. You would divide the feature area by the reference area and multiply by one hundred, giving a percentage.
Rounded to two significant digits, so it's 28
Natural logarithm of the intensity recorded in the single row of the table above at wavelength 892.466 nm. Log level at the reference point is 2.994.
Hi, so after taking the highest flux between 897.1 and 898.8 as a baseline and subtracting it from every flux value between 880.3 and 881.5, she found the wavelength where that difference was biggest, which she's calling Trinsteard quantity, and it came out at 881.235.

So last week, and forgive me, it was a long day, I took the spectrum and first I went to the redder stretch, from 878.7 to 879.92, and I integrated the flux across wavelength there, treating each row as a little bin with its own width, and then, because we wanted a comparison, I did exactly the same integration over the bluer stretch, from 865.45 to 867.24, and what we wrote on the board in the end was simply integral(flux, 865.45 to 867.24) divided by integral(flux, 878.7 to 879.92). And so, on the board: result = 1.3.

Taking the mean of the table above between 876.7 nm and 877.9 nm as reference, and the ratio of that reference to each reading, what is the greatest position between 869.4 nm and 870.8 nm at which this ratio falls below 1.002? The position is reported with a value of 870.746 nm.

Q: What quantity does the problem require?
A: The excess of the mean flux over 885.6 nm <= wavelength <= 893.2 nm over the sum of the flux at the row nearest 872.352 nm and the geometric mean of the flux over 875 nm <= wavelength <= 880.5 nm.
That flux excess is -20.7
